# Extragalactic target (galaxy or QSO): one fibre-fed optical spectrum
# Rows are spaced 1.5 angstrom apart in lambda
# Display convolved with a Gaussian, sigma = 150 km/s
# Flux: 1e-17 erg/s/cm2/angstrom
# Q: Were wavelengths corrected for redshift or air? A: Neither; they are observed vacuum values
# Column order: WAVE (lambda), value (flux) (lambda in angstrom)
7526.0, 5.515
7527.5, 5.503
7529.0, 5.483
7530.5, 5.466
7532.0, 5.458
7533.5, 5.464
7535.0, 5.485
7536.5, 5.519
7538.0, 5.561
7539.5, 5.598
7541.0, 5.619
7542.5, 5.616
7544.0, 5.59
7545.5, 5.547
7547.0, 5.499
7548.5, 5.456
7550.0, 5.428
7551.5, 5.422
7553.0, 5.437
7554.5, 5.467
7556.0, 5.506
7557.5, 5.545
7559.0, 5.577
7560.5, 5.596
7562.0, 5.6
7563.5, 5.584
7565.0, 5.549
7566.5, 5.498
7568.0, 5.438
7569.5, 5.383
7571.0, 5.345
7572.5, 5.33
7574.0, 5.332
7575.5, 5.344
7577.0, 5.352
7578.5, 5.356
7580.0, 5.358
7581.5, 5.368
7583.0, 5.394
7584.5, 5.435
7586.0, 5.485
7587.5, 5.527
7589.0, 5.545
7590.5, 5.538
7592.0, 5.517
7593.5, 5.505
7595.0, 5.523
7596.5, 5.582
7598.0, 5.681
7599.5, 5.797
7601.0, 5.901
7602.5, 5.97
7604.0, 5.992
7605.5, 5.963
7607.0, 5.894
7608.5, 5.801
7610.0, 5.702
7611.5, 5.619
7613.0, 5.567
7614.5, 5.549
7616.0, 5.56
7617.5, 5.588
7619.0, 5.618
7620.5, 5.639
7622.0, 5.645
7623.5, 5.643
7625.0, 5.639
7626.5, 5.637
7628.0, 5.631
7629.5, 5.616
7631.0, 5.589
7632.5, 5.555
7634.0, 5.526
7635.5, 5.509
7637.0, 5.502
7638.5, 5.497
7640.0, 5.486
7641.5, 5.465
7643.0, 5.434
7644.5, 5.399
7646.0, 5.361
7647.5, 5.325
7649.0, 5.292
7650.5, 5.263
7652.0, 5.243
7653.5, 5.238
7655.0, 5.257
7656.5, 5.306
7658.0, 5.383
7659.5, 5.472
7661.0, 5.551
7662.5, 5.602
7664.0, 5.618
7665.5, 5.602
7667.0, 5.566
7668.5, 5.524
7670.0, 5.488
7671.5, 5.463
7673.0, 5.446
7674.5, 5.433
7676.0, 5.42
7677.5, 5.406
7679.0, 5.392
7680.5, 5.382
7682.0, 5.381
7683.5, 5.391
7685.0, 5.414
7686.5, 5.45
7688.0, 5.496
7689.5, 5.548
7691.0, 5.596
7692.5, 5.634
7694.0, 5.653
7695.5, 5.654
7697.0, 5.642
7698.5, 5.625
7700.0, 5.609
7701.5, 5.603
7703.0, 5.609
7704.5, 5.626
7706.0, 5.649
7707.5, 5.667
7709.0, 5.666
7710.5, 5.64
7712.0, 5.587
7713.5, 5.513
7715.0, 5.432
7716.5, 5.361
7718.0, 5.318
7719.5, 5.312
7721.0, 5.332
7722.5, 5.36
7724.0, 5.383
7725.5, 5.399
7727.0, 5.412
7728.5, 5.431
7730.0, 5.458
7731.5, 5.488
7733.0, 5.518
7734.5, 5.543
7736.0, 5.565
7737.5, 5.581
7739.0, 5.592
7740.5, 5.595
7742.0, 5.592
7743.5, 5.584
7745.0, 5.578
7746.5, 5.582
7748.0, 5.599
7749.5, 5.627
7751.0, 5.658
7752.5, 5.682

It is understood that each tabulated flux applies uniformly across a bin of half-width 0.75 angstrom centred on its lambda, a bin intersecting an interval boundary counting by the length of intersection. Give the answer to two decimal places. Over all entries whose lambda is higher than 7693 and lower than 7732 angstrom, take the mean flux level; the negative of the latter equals -5.52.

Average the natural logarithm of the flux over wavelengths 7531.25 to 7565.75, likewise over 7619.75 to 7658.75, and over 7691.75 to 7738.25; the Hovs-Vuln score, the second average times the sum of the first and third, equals 5.80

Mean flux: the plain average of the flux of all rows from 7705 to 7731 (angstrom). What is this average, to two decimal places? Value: 5.47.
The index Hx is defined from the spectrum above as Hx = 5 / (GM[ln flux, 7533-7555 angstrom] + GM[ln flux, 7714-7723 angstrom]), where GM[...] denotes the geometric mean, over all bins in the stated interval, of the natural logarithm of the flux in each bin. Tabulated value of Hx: 1.48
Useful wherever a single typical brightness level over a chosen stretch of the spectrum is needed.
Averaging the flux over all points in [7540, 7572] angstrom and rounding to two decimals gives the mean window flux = 5.51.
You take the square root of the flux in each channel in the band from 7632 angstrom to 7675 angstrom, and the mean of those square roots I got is 2.33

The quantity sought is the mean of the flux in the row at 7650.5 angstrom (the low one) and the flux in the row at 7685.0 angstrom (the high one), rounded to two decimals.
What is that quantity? 5.34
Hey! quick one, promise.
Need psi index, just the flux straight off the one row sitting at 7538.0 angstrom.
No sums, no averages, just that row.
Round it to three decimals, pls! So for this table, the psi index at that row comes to 5.561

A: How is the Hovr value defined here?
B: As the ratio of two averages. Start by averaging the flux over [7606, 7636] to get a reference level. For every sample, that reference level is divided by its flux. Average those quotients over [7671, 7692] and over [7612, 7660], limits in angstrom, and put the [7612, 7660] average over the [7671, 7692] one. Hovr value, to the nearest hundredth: 0.99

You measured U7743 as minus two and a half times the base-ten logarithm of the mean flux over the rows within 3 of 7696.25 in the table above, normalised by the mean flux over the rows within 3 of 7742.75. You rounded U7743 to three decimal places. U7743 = -0.011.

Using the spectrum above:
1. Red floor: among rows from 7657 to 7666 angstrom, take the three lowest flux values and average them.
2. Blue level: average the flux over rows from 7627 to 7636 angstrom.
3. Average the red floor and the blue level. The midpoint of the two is 5.52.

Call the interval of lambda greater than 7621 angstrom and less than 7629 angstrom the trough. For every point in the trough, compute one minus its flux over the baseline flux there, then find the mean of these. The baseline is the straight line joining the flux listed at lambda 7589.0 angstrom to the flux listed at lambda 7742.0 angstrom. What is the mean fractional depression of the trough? -0.015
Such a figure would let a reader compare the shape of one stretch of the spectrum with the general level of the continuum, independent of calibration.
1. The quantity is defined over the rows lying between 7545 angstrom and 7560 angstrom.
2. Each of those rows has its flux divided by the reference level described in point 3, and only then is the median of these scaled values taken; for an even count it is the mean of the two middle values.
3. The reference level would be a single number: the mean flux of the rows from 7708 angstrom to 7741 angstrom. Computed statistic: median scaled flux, 1.001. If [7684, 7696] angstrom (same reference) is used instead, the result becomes 1.017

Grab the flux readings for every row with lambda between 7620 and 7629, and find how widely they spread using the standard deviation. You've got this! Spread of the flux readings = 0.00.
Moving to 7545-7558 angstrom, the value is 0.05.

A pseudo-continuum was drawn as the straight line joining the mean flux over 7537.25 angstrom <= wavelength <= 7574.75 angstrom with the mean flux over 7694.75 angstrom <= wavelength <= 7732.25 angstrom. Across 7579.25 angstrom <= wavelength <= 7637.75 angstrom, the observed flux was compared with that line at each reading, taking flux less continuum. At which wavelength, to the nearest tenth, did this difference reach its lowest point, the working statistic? 7580.0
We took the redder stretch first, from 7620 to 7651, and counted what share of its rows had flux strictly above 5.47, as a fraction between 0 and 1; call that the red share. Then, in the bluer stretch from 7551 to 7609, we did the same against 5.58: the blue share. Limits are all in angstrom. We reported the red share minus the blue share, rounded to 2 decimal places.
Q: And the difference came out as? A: 0.36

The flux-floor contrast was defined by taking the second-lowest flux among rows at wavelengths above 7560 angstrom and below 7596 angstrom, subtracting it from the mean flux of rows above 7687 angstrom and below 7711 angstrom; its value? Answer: 0.29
